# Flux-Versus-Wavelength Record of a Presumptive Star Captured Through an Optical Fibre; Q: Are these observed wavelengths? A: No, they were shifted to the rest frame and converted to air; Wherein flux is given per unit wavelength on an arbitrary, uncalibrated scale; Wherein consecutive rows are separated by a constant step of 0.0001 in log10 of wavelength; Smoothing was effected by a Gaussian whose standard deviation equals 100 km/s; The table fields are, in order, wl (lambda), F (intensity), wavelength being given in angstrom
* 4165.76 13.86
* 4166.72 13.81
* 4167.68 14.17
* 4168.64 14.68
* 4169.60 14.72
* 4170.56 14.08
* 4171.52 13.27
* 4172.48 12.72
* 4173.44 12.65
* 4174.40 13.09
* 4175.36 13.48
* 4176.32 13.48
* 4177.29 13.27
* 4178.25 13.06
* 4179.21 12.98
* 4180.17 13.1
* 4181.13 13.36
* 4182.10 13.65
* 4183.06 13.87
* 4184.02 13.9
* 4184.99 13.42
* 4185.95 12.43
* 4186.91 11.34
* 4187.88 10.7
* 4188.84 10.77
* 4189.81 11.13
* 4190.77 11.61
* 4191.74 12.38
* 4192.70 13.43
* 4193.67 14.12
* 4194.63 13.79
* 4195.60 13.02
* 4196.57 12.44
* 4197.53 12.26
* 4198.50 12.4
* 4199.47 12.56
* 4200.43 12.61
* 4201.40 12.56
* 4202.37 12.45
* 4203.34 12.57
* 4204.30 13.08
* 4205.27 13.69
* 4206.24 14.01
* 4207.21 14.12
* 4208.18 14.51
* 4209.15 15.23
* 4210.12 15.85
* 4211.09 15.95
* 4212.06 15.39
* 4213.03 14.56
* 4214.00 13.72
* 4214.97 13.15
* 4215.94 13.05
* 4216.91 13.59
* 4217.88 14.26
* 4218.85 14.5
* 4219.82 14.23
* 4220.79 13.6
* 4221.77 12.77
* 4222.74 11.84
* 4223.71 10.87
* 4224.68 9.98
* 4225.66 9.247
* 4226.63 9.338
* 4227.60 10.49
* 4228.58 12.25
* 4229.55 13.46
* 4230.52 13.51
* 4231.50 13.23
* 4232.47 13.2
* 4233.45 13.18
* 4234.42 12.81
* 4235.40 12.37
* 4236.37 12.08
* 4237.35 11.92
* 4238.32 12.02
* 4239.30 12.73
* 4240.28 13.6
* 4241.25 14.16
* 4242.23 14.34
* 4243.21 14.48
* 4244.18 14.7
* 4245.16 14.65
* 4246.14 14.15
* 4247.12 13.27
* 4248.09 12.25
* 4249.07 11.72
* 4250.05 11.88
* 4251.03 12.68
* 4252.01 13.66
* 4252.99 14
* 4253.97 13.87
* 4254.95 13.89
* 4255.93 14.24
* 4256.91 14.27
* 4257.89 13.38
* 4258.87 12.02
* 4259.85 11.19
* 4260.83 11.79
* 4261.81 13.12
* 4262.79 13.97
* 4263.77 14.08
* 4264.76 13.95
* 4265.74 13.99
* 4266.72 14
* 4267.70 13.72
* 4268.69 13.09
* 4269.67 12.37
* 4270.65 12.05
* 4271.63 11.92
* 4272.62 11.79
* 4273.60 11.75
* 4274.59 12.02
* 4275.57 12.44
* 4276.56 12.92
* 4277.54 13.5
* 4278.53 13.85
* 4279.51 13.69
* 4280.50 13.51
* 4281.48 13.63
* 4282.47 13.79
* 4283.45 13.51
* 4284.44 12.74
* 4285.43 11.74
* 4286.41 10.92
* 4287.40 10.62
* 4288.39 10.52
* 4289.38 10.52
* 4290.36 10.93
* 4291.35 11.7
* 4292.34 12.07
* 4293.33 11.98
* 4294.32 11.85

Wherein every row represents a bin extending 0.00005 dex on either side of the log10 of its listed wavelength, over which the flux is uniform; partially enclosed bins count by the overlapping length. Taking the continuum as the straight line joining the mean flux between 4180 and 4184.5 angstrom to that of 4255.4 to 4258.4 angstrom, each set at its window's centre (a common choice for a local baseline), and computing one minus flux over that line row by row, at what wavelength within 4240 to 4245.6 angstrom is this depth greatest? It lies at 4240.28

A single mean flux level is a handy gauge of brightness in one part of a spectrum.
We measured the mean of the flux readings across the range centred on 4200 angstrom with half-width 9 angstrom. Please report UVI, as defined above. 13.1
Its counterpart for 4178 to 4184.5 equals 13.4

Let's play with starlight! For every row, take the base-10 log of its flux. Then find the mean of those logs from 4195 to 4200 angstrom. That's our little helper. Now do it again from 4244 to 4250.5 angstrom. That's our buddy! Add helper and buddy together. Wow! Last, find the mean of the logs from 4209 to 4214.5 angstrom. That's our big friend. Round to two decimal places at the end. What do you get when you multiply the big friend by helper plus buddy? 2.61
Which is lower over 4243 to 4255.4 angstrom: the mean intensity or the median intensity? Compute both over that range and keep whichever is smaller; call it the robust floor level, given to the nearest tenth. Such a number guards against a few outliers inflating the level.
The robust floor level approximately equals 13.5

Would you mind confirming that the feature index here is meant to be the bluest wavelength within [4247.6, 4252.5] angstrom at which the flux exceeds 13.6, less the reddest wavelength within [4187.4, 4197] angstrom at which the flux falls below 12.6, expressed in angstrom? 55.4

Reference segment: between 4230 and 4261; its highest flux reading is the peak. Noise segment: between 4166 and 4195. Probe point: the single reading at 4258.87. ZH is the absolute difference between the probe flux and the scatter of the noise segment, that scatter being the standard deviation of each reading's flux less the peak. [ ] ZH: 11.0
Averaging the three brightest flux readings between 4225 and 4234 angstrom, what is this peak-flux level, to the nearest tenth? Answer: 13.4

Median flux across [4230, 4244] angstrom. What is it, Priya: 13.19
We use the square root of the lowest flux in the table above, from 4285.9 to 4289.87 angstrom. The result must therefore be 3.24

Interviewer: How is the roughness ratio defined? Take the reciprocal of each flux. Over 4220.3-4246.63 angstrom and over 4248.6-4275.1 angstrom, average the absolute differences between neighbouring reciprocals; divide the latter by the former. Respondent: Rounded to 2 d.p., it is 0.73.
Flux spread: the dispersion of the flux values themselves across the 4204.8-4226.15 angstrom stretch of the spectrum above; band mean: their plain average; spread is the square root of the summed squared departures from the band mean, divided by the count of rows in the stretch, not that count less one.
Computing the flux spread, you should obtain 1.71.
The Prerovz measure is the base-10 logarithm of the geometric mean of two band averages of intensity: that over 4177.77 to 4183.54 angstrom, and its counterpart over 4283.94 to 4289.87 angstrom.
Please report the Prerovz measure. 1.09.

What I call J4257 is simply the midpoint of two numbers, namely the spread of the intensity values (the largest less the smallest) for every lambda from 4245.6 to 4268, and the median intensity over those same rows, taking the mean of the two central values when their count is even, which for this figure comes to 8.4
